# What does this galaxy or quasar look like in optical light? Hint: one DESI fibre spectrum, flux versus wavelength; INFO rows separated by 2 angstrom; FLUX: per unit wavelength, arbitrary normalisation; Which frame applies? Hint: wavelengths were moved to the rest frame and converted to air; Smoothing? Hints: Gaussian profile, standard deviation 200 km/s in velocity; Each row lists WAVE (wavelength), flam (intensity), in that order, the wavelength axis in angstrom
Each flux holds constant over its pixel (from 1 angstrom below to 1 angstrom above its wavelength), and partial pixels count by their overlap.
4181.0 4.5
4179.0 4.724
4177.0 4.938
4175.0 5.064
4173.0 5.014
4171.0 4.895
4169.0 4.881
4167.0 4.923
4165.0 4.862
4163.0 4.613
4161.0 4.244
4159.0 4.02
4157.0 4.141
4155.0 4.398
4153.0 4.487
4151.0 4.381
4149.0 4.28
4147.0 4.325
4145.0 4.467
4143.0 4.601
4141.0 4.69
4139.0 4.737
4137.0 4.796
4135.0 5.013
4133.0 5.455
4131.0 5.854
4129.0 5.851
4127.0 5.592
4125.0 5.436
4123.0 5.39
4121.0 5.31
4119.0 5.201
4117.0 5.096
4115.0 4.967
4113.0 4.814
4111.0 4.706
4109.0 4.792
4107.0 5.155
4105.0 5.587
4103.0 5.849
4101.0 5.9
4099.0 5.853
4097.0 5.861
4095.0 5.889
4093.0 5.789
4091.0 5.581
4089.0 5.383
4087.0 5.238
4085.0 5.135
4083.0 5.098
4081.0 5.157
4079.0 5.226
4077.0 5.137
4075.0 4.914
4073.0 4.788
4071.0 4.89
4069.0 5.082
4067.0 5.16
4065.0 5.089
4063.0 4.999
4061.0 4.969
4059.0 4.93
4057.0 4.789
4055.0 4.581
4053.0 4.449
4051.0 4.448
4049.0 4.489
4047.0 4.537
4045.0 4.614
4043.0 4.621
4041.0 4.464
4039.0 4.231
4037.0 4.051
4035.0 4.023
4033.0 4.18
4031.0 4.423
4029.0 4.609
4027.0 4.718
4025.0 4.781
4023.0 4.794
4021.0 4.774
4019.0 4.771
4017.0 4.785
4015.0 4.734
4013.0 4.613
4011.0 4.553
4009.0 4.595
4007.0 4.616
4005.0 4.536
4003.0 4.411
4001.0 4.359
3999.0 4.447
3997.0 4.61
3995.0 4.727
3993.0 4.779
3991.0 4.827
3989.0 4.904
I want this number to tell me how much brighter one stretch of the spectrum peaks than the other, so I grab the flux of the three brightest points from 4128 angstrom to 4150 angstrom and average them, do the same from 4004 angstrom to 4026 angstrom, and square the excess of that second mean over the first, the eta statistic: 0.9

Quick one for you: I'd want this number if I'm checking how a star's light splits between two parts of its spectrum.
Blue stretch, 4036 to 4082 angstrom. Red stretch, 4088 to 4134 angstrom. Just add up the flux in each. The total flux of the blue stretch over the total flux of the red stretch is 0.87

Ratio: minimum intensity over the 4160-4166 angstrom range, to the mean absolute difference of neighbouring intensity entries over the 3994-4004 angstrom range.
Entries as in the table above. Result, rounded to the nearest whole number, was 40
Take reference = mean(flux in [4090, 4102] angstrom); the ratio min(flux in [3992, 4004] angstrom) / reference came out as 0.75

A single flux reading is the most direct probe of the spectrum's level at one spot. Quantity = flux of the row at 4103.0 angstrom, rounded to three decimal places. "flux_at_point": 5.849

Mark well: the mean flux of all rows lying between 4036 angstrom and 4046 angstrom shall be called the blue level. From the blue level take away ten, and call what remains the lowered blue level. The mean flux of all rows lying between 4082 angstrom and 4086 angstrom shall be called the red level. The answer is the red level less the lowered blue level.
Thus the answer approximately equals 10.7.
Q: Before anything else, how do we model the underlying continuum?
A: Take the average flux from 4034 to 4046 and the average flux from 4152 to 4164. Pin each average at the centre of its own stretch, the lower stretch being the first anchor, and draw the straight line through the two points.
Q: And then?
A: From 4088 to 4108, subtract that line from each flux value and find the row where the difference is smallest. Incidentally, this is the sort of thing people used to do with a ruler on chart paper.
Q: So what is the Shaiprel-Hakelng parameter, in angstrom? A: 4107.0 angstrom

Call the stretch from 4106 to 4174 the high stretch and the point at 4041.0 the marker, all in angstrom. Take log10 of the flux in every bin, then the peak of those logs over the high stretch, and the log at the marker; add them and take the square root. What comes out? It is 1.19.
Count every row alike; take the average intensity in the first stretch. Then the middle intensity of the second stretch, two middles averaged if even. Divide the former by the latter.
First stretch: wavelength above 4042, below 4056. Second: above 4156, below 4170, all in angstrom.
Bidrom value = 0.98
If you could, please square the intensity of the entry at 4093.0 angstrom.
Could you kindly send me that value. 33.5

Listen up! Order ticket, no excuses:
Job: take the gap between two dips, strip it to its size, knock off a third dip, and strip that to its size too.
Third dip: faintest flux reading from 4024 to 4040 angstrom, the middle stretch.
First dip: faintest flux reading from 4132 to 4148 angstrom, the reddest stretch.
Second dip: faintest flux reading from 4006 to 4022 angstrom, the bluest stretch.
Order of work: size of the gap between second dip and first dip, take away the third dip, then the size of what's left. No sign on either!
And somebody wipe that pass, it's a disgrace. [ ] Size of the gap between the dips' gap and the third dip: 3.8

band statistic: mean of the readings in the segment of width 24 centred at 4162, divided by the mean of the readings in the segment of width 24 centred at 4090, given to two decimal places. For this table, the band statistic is 0.83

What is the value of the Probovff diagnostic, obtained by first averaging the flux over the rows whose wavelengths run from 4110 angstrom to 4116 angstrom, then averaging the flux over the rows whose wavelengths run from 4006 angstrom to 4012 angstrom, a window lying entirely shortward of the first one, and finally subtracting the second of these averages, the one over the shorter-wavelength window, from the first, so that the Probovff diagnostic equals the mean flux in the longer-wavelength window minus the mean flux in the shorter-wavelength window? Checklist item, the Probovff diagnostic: 0.24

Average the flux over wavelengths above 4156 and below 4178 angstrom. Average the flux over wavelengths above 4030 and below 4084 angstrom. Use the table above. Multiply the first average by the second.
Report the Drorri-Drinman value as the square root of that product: 4.70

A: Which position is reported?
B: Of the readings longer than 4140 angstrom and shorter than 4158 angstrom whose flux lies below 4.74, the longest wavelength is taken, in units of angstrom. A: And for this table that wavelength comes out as 4157.0 angstrom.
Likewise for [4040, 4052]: 4051.0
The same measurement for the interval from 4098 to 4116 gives 4111.0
